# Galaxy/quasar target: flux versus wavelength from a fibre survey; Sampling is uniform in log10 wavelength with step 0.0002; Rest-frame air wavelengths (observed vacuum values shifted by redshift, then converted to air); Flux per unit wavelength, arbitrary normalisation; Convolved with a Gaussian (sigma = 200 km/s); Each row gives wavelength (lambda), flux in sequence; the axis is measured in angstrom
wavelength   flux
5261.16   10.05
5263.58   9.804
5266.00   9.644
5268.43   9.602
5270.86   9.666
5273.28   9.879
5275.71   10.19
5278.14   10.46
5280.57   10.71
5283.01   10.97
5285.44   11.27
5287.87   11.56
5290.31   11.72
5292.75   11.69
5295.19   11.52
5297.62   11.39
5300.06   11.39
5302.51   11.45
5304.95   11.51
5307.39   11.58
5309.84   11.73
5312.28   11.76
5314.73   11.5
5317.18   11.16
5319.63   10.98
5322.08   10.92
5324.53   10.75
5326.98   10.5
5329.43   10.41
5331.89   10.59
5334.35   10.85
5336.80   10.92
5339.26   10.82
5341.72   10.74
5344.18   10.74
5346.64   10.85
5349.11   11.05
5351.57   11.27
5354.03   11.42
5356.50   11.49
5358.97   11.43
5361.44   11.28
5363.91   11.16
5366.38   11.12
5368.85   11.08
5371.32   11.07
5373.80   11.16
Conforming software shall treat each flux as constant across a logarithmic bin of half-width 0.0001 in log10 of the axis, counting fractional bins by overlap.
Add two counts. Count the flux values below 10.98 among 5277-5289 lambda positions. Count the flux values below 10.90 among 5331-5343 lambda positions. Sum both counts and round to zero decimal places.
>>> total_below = 7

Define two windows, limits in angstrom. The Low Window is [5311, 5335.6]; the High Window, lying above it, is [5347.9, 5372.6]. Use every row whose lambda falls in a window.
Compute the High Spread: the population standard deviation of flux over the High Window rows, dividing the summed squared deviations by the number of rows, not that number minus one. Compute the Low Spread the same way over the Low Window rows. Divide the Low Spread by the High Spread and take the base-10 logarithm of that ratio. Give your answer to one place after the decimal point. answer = 0.4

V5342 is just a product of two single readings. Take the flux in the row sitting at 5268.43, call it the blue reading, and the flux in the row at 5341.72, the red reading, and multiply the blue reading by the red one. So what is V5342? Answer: 103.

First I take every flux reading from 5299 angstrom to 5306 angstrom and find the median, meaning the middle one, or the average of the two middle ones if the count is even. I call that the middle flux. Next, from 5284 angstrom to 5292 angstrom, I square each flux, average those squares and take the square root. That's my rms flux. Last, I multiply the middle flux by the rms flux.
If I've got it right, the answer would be 132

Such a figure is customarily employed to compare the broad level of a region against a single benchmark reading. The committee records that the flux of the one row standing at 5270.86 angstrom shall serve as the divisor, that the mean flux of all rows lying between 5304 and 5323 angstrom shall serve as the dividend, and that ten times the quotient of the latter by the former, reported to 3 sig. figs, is 11.8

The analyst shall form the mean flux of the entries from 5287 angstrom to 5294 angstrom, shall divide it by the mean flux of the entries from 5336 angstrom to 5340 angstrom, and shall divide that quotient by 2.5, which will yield 0.429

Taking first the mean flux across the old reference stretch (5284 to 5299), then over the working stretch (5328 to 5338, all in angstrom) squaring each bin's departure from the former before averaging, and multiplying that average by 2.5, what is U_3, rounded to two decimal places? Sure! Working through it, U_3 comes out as 1.84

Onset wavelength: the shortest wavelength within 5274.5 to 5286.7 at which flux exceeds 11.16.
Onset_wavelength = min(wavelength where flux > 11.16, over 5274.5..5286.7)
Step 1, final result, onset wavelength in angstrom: 5285.44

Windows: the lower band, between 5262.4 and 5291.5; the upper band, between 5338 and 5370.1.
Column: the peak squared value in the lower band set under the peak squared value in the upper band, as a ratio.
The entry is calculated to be 0.96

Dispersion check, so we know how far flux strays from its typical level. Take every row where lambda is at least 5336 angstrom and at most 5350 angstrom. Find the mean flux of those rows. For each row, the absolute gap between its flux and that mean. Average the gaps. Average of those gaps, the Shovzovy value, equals 0.09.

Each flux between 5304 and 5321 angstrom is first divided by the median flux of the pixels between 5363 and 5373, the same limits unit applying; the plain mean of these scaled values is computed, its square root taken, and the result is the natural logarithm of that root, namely 0.016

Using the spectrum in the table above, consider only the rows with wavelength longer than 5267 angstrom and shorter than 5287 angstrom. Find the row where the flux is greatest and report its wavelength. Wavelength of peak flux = 5285.44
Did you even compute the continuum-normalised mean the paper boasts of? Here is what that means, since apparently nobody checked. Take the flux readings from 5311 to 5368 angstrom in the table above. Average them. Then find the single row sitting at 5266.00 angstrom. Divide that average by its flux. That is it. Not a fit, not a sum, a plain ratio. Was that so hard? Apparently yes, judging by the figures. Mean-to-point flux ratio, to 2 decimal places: 1.14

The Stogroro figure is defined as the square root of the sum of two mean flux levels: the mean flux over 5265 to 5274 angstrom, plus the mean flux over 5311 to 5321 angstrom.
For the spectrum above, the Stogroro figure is 4.59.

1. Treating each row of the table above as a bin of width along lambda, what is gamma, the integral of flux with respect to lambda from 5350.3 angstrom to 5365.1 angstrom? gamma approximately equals 167.9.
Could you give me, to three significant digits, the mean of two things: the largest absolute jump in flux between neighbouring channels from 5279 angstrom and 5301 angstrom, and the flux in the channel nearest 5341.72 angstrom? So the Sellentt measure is 5.52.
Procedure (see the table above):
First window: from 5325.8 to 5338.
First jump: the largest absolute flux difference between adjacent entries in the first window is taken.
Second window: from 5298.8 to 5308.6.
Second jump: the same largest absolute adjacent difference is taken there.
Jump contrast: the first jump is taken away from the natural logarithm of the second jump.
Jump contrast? -2.92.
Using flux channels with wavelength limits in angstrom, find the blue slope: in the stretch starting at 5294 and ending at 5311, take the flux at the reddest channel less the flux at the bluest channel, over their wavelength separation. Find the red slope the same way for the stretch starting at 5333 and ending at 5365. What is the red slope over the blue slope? 0.7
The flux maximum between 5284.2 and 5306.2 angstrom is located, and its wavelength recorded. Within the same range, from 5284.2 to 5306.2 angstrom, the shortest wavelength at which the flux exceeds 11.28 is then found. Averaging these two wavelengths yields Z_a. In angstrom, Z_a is 5289.1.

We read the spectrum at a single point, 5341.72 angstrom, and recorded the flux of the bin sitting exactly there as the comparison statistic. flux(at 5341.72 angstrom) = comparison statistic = 10.74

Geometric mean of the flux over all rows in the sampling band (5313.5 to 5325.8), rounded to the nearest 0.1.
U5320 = 11.1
